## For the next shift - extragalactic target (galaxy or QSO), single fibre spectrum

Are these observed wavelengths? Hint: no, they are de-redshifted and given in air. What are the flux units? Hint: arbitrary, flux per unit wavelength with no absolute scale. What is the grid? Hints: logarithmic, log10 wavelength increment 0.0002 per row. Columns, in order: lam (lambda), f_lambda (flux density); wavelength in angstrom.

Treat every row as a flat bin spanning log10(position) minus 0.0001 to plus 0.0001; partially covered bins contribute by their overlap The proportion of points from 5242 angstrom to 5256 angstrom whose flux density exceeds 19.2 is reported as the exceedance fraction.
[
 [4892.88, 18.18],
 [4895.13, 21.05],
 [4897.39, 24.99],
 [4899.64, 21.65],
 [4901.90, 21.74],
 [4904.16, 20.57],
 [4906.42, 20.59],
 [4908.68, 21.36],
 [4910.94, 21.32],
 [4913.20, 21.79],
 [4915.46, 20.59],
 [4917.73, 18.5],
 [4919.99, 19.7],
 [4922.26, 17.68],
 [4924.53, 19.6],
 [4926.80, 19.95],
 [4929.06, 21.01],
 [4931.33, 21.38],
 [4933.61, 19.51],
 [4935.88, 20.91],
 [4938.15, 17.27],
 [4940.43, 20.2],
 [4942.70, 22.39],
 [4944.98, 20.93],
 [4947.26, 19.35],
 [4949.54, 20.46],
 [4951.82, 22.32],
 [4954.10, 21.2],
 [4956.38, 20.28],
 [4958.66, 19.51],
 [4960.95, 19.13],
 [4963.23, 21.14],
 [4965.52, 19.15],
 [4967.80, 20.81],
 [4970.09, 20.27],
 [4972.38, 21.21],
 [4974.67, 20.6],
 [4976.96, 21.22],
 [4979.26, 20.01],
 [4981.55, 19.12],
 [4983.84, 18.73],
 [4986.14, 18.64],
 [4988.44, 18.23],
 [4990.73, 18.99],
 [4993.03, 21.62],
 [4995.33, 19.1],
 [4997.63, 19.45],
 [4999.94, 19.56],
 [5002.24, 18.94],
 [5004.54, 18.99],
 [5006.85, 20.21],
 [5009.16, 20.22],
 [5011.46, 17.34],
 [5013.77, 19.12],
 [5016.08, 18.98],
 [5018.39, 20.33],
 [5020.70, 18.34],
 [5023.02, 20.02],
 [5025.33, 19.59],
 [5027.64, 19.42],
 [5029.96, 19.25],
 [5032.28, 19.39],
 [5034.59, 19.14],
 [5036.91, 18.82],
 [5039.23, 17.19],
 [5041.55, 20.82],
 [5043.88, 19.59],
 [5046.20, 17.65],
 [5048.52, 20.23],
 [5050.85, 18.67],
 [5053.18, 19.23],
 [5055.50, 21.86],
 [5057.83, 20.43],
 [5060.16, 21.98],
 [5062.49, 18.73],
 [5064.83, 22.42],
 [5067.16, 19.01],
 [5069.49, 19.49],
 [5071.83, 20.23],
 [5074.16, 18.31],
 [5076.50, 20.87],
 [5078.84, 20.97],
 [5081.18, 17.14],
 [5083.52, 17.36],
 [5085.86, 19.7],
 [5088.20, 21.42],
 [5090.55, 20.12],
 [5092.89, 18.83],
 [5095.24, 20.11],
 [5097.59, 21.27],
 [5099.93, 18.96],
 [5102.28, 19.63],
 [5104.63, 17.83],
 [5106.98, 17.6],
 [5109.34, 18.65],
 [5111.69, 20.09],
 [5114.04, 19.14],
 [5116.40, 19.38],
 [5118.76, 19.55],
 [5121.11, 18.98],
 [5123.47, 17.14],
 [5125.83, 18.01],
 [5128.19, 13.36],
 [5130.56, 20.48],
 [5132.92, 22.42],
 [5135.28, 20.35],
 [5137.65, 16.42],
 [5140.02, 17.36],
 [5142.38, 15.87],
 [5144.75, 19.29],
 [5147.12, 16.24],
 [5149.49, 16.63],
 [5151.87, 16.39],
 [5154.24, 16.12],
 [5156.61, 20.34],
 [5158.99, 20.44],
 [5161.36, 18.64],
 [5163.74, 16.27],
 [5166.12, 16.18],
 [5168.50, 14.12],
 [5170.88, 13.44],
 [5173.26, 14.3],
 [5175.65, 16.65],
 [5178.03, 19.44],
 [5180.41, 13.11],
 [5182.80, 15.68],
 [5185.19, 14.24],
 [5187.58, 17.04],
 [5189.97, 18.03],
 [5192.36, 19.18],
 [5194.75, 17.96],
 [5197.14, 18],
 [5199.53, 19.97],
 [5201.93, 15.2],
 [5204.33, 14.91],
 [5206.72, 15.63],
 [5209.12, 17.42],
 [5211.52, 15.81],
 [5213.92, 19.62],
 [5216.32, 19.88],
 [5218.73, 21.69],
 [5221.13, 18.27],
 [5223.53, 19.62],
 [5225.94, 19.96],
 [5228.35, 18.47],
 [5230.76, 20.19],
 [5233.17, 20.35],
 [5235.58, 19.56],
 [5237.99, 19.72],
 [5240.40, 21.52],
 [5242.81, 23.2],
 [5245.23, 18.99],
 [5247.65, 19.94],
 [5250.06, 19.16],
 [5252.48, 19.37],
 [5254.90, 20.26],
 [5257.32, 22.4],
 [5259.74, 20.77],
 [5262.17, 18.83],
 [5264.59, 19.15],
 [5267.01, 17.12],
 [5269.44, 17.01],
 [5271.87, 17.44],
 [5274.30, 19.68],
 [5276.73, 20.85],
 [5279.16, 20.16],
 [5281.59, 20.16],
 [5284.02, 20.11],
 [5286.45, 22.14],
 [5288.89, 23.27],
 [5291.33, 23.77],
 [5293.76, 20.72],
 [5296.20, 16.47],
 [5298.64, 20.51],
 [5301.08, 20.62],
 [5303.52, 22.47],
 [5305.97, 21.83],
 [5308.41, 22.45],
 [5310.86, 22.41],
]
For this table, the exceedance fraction 0.67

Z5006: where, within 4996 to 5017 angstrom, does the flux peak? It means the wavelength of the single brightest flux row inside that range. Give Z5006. 5009.16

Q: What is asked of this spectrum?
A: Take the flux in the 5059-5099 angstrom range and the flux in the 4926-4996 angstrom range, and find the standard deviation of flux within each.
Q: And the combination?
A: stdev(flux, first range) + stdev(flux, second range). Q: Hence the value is 2.7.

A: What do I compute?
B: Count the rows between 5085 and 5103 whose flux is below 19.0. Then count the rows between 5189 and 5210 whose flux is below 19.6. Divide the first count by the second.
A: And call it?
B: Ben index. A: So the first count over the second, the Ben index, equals 0.25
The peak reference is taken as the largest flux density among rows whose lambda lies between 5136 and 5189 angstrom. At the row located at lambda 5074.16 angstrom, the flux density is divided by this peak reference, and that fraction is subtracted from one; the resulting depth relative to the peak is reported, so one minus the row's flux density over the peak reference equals 0.10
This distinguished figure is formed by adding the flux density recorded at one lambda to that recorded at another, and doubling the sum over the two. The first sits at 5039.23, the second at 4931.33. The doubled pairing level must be 77.1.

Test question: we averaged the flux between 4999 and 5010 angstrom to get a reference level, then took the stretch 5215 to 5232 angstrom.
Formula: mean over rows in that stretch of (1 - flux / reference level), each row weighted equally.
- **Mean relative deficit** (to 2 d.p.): -0.01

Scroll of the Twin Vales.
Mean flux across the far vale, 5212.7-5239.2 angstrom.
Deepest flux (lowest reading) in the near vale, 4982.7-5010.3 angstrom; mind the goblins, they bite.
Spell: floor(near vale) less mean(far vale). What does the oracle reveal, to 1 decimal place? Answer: -1.5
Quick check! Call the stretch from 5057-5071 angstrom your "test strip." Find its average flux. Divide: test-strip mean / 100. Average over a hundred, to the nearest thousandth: 0.203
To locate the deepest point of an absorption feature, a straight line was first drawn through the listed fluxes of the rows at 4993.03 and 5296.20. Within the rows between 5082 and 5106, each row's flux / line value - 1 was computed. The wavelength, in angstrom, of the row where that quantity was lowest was 5083.52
